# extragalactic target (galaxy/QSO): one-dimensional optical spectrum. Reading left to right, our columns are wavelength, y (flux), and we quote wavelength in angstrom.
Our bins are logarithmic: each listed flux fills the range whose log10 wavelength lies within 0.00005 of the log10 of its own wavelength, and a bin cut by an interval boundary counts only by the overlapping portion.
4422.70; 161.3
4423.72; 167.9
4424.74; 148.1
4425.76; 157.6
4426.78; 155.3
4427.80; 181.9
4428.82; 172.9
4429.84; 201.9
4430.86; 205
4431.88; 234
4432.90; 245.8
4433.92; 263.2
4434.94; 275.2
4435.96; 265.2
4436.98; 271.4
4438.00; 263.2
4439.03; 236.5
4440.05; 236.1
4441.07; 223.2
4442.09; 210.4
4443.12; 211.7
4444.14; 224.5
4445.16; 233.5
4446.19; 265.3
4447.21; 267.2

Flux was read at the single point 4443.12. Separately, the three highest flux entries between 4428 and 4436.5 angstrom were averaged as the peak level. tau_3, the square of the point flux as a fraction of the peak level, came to 0.62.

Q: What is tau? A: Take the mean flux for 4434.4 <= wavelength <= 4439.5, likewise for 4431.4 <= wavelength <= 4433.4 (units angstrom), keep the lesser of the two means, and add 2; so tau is 242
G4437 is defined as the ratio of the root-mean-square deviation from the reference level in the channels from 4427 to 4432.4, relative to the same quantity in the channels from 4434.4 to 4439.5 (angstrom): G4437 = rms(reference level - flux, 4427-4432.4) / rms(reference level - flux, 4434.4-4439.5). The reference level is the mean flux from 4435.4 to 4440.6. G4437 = 3.8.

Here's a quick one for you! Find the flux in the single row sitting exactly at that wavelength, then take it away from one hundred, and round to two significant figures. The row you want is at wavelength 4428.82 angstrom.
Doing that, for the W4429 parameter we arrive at -73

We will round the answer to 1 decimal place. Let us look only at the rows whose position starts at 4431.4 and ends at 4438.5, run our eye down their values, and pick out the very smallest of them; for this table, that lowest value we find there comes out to 234.0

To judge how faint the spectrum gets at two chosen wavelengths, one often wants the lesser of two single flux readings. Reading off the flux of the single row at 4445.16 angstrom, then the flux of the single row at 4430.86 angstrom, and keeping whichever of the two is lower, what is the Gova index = 205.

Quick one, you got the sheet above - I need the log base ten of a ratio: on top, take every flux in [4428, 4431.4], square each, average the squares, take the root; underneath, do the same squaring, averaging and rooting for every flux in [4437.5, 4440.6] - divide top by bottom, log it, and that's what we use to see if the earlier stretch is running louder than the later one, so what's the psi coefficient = -0.10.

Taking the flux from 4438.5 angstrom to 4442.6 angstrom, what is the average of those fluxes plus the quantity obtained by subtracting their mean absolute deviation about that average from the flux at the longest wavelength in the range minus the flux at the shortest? 191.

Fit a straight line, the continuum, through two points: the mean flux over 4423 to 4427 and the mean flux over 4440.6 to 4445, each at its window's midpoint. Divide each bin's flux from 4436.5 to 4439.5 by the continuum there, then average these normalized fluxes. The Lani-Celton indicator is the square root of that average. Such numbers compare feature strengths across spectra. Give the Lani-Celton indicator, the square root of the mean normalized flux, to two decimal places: 1.13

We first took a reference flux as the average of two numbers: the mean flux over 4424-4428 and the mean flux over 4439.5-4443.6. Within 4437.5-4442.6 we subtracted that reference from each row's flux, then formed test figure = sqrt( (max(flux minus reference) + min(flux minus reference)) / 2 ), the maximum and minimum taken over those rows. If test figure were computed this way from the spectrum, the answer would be 6.8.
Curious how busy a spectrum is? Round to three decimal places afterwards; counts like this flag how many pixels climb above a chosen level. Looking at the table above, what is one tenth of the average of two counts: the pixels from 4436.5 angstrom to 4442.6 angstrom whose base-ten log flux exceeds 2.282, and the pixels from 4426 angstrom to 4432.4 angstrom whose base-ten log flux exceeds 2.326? 0.350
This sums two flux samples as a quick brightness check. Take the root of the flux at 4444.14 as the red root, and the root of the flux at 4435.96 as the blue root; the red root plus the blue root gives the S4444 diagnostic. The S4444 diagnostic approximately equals 31.3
